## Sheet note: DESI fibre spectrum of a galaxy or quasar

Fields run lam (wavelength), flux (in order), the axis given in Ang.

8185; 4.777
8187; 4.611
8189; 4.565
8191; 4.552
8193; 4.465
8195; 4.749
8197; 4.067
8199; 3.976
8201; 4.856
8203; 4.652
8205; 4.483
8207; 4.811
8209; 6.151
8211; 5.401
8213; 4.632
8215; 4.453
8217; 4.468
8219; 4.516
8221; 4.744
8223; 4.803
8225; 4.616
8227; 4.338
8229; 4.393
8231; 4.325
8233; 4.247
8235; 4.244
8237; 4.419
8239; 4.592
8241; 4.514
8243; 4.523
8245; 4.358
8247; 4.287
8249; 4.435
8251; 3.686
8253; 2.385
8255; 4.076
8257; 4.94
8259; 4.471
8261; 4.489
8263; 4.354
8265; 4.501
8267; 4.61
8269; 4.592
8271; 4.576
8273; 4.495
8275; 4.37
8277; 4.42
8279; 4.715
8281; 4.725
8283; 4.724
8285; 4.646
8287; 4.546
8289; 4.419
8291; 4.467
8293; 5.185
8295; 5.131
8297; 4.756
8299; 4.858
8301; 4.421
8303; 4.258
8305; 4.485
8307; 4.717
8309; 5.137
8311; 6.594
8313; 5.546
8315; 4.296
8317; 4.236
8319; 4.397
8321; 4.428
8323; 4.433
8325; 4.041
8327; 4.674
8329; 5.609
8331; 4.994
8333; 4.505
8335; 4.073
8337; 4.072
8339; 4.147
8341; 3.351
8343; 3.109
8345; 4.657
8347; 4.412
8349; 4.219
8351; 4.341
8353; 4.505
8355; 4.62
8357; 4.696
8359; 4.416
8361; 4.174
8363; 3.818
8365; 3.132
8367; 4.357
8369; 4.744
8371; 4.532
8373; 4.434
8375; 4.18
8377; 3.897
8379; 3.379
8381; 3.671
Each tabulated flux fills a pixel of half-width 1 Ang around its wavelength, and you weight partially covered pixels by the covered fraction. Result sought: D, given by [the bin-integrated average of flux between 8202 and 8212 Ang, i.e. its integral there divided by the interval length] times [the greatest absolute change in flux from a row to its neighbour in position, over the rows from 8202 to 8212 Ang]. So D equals 7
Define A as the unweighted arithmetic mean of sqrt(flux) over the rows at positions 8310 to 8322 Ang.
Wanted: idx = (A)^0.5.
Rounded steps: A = 2.21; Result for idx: 1.49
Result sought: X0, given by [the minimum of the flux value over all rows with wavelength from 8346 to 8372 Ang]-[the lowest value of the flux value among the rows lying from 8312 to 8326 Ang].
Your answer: -0.9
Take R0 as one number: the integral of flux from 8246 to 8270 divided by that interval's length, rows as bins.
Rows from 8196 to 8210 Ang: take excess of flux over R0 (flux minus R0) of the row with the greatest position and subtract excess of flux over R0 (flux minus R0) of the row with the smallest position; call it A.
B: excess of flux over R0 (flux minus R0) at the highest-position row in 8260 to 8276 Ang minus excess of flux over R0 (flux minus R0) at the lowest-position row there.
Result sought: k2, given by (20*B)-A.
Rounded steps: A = 2.1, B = -0.12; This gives -4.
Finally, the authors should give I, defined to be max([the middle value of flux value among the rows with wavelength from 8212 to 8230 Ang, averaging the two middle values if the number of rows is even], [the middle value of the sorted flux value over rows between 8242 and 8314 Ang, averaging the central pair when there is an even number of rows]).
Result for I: 4.52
